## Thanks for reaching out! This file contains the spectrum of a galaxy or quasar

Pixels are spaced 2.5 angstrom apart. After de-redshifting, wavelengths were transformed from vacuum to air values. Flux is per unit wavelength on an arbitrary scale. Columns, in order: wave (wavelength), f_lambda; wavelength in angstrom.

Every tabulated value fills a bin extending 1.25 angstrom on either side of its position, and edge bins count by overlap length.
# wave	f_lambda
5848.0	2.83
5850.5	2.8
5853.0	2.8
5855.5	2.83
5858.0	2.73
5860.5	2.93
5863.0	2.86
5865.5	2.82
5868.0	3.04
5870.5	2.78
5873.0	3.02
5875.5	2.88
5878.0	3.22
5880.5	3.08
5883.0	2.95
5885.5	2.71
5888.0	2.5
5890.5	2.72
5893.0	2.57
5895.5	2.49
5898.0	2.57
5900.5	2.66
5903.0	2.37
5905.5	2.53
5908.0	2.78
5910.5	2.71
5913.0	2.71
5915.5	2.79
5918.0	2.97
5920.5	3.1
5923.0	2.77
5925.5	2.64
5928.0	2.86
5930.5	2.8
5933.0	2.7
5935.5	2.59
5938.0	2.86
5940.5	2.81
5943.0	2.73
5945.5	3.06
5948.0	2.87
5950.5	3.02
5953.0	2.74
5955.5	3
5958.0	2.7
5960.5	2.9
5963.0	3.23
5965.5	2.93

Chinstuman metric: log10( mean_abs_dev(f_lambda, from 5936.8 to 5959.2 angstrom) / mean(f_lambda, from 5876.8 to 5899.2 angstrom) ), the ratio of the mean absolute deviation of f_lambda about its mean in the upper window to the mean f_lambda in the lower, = -1.41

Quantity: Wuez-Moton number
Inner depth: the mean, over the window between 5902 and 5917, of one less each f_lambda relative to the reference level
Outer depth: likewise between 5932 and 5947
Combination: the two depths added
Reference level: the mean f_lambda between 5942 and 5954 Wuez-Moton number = 0.11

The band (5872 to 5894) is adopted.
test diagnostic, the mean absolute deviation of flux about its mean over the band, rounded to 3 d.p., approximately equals 0.200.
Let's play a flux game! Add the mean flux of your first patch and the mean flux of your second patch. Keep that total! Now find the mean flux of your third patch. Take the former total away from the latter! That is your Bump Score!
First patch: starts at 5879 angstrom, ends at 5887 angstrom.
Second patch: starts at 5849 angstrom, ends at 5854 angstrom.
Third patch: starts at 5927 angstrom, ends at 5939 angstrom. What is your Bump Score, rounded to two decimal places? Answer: -2.95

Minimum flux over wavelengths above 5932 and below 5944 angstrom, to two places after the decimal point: 2.59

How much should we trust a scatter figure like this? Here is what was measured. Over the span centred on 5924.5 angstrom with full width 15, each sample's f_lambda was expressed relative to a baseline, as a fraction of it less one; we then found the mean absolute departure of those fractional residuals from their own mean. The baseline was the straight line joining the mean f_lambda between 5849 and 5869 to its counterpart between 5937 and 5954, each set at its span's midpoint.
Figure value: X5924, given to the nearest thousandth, 0.042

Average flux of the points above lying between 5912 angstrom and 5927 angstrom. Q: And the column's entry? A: 2.83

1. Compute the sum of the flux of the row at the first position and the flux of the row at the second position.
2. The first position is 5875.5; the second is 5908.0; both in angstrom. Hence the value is 5.66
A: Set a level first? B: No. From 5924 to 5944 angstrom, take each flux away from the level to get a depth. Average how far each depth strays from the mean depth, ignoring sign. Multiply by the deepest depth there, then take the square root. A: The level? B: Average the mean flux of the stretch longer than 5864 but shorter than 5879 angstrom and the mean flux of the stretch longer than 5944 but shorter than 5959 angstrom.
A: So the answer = 0.17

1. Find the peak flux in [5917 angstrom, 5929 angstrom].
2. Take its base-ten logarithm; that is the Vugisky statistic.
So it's 0.491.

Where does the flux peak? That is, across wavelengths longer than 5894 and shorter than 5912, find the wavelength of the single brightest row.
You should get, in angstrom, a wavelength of 5908.0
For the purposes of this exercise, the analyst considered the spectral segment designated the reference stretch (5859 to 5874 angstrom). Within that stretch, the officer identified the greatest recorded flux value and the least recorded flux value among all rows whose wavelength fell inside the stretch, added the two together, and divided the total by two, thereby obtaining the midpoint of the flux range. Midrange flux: 2.91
